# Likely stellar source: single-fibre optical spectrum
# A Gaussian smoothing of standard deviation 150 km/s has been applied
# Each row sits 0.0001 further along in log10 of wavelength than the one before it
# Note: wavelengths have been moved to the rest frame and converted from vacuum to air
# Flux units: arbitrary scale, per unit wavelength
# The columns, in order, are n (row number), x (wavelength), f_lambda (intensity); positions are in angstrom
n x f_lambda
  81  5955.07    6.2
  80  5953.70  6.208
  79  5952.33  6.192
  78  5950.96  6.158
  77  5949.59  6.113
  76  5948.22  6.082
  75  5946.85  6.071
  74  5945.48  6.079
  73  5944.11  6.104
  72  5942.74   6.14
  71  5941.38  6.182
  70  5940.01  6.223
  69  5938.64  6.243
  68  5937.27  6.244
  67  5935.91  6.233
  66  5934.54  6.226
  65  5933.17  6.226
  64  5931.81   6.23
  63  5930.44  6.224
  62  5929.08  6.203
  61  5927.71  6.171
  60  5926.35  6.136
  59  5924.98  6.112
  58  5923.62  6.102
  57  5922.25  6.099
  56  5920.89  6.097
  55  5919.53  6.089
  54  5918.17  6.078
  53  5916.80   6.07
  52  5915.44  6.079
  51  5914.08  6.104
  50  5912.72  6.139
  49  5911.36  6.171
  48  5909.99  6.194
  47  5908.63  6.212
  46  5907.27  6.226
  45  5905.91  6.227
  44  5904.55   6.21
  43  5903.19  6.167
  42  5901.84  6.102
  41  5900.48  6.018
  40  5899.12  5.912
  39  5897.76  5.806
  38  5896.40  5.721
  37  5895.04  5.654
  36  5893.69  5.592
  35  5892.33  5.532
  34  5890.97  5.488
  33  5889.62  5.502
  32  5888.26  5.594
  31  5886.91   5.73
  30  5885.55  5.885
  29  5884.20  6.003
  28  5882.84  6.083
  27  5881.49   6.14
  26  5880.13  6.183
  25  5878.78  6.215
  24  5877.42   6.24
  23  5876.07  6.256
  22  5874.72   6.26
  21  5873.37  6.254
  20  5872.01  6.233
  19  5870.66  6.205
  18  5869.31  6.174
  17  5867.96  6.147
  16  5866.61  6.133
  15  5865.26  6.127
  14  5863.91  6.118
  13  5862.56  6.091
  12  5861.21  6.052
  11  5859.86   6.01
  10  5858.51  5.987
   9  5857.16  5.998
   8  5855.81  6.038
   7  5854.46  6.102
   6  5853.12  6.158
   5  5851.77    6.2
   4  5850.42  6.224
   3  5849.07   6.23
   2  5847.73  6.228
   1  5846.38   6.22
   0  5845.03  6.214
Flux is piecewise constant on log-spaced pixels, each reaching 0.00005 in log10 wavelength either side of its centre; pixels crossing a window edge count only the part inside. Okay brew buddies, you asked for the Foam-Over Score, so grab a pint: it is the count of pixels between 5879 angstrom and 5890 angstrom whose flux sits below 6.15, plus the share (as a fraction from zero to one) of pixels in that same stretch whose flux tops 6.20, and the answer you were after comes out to 7.0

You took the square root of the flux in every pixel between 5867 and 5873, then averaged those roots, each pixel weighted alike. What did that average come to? 2.49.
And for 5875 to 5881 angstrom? 2.49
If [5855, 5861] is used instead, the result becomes 2.45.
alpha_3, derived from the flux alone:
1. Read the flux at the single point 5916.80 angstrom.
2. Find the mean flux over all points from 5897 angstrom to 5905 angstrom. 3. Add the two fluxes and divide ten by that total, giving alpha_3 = 0.83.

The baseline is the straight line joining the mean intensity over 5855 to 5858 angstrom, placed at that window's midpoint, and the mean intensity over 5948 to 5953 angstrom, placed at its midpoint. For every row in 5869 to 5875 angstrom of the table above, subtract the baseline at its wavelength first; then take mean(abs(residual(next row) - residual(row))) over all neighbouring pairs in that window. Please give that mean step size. 0.020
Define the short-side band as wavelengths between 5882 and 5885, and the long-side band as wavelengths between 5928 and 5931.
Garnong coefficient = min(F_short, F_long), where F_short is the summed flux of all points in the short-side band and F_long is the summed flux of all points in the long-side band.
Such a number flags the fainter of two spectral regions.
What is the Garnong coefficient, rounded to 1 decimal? 12.1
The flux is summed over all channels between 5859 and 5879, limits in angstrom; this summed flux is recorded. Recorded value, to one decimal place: 92.5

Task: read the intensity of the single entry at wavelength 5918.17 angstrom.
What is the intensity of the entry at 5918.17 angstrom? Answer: 6.078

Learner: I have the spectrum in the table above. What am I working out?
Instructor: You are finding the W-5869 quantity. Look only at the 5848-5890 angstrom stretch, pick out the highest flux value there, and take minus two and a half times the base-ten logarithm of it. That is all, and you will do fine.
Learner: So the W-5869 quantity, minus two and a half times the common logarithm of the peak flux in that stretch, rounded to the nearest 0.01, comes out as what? -1.99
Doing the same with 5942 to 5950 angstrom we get -1.97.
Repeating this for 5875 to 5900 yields -1.99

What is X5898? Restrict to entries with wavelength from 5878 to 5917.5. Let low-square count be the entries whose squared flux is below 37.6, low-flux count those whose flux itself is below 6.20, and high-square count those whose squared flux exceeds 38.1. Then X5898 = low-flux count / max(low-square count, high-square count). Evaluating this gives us 1.3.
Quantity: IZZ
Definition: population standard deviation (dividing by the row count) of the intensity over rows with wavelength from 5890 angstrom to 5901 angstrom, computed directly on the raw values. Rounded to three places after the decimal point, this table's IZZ 0.174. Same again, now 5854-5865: 0.047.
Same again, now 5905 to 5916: 0.053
